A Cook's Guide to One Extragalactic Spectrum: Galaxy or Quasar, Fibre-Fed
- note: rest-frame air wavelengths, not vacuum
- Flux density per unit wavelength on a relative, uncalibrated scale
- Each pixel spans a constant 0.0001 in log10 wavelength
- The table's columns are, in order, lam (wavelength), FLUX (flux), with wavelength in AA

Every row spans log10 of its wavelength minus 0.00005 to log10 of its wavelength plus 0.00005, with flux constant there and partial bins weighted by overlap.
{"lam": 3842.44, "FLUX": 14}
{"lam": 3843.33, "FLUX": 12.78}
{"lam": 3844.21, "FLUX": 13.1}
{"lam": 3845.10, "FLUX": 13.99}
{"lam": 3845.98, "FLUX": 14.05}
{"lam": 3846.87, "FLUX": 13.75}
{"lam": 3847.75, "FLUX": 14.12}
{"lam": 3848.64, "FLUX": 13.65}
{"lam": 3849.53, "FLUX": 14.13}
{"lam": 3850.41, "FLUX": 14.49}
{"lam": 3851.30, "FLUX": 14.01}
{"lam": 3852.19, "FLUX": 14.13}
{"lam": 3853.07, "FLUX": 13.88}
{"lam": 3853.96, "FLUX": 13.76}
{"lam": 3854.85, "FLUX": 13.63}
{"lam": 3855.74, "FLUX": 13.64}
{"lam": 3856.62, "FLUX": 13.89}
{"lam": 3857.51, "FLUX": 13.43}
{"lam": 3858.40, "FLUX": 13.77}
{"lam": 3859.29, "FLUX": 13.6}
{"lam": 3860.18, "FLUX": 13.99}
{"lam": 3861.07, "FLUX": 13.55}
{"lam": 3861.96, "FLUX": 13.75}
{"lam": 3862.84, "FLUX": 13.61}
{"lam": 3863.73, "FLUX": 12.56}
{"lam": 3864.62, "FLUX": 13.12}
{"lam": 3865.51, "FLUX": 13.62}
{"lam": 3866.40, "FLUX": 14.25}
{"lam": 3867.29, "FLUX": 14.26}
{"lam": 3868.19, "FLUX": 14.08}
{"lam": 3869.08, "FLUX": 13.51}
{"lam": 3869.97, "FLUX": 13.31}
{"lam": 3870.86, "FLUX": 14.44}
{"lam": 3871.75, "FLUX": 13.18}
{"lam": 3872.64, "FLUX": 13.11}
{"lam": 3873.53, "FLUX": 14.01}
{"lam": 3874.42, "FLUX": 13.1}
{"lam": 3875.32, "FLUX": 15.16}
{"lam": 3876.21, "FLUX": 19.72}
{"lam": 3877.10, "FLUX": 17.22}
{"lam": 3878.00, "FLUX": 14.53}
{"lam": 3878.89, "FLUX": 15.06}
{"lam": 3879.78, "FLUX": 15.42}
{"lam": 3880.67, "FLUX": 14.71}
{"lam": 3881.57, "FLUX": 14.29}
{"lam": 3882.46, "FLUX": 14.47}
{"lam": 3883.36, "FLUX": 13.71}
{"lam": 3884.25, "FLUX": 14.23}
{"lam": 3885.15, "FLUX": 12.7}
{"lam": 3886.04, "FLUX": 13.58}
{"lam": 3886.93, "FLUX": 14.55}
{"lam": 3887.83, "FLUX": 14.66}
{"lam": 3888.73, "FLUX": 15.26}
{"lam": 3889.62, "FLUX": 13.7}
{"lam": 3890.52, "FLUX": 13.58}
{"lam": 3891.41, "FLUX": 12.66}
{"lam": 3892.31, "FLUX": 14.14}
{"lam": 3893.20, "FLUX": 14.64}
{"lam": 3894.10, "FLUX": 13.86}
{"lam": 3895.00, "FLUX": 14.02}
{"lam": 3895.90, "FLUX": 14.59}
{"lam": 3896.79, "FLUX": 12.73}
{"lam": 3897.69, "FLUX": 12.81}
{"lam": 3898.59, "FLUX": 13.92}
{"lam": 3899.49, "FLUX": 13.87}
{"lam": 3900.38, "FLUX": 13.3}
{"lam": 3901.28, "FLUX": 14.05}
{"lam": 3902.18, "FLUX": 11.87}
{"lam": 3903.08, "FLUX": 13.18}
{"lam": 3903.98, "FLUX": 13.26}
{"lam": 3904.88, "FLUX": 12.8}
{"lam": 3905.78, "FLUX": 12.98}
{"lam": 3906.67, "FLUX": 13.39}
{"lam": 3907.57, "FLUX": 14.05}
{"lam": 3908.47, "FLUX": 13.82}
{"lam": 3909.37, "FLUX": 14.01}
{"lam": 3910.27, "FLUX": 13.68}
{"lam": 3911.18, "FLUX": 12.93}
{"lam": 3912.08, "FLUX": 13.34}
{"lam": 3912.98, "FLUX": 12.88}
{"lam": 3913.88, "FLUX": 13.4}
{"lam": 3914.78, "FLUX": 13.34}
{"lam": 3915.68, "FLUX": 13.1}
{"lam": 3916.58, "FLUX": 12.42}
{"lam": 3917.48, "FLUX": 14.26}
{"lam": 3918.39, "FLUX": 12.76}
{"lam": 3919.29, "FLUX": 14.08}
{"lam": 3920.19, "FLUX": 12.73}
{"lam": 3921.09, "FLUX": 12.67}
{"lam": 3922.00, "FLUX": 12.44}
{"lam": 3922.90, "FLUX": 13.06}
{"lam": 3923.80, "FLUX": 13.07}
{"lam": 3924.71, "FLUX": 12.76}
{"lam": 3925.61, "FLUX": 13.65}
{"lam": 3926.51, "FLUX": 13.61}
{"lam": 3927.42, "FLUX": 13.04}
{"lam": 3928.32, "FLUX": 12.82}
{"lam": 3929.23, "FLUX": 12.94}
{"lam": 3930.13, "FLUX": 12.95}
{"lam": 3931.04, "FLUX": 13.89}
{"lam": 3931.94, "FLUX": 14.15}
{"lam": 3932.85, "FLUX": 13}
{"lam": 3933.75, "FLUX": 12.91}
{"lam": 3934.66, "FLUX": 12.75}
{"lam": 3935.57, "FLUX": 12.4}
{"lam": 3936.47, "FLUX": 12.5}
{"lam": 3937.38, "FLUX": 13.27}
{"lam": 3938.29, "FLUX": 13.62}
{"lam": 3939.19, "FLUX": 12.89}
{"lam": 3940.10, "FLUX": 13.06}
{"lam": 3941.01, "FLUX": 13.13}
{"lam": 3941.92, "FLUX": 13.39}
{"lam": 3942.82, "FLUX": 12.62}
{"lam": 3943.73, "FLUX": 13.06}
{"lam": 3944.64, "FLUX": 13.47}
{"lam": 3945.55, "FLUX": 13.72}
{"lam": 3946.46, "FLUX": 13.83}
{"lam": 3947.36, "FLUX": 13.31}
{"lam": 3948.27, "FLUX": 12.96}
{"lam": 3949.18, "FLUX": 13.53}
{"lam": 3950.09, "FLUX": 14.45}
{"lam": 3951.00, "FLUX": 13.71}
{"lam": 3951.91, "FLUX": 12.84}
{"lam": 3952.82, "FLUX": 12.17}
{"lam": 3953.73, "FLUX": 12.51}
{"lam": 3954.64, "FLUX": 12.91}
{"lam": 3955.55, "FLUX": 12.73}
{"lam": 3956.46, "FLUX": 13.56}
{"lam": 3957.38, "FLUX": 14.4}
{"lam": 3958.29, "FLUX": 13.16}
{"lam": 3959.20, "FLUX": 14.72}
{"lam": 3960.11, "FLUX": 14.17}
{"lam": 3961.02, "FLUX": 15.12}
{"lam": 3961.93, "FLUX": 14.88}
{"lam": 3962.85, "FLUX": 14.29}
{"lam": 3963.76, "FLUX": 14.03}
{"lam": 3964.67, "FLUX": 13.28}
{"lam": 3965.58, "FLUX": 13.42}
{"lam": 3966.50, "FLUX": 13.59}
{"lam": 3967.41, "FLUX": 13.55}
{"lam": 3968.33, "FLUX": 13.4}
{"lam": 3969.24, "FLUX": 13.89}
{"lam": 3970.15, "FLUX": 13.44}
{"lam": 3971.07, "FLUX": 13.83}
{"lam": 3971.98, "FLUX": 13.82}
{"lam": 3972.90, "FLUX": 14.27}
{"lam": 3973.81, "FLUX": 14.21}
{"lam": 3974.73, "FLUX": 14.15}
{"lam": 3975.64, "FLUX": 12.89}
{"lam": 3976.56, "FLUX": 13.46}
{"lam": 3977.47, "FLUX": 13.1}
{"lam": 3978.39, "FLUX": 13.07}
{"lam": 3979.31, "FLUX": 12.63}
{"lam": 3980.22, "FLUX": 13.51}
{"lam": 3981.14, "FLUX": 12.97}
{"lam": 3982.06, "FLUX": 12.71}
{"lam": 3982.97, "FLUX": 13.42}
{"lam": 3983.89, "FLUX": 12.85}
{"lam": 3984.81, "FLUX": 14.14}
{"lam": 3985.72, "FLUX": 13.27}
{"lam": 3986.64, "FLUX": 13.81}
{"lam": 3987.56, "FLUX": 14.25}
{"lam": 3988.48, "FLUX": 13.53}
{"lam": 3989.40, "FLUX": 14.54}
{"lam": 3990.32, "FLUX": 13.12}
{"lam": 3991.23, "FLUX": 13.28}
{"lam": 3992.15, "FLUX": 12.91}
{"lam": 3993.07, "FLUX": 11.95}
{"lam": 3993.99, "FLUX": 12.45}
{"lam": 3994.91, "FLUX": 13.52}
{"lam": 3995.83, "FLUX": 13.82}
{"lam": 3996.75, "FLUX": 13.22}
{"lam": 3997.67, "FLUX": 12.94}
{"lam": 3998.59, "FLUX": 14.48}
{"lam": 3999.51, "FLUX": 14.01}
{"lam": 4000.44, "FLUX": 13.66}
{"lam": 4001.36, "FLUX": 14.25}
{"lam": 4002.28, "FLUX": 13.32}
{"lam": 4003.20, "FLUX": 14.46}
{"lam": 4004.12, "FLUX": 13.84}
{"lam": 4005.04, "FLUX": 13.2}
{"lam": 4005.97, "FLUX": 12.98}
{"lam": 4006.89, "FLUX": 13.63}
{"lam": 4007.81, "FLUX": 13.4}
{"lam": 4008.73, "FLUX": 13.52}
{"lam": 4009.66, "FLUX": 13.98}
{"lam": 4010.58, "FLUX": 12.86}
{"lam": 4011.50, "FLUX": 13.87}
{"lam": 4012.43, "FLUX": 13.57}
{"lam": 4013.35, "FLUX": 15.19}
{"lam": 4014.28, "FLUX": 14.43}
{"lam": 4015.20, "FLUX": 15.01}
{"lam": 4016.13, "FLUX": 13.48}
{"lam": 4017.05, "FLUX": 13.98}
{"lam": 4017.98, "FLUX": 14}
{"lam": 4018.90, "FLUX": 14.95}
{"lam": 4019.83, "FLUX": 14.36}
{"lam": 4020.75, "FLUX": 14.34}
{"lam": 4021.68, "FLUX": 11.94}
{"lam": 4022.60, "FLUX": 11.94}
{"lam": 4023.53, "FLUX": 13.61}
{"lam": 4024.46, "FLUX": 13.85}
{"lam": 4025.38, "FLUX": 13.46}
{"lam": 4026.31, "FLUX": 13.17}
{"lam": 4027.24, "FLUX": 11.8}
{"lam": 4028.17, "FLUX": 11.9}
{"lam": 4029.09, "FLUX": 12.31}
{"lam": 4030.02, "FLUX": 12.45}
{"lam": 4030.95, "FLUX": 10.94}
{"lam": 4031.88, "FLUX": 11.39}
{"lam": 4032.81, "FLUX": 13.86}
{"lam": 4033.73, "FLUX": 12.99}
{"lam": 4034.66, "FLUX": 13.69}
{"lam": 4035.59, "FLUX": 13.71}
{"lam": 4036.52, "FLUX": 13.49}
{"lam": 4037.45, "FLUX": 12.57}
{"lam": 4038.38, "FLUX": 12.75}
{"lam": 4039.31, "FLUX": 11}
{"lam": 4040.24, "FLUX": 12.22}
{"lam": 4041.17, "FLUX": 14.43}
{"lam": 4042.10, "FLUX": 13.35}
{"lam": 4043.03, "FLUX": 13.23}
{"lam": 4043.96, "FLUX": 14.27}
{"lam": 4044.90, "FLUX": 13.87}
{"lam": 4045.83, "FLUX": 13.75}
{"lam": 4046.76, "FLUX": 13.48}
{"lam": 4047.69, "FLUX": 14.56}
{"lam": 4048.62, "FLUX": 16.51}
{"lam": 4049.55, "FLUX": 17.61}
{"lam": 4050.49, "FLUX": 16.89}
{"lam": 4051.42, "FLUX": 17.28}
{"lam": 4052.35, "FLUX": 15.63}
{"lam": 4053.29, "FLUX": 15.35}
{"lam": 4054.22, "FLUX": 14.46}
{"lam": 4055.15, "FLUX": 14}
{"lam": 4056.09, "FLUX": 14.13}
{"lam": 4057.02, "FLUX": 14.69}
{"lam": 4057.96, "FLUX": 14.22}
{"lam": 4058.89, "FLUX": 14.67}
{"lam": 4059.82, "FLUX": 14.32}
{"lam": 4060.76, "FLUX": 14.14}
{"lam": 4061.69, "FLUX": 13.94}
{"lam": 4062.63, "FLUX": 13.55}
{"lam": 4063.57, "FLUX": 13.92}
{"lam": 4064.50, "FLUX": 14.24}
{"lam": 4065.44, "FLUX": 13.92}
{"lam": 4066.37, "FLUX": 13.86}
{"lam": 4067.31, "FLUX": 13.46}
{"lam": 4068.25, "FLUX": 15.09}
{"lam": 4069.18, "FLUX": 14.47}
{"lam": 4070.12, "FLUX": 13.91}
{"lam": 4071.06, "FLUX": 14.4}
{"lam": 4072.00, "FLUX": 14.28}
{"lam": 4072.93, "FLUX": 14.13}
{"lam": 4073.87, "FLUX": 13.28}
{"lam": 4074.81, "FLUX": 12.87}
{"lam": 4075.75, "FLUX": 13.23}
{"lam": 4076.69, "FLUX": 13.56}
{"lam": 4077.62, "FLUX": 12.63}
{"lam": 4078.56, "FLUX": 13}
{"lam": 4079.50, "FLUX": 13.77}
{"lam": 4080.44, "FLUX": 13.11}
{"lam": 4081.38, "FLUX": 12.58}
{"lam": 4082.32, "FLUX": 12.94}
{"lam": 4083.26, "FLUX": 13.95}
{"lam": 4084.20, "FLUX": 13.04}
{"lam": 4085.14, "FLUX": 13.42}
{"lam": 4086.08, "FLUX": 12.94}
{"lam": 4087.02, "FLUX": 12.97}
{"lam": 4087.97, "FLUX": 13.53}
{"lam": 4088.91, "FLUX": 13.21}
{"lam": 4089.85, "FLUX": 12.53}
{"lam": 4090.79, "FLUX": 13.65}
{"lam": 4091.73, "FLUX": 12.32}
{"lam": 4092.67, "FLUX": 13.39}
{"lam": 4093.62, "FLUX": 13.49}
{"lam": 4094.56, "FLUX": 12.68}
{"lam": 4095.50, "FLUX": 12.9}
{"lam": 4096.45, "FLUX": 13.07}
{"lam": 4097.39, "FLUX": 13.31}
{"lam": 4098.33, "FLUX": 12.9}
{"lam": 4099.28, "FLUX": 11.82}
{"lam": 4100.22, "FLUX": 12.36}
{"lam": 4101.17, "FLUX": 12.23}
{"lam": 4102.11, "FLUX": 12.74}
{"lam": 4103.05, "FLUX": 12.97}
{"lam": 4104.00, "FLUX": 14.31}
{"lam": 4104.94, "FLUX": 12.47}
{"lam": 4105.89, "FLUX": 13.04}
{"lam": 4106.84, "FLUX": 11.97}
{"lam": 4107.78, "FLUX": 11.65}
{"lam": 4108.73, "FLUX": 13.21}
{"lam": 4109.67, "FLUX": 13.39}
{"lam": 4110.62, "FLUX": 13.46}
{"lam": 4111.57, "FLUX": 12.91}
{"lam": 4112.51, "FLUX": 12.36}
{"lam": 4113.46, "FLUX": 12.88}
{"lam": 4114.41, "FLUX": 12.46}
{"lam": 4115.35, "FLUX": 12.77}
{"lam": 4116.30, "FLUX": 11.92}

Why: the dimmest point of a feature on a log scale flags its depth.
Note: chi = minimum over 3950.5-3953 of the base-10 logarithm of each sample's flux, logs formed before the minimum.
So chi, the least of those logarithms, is 1.09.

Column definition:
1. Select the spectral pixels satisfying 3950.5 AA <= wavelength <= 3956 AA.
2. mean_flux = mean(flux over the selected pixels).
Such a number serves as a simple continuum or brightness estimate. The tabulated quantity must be 12.8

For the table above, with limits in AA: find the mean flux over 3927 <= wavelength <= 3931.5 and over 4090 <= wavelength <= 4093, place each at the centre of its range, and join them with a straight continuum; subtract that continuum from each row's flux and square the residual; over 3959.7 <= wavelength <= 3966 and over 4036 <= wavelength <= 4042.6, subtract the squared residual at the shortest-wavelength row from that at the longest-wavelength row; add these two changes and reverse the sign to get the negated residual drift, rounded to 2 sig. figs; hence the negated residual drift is 1.1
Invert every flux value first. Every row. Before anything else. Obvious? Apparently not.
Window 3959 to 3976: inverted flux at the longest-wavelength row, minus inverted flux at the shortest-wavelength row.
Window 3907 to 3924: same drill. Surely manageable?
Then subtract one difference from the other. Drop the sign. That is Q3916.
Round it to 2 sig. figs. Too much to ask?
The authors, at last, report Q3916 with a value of 0.0043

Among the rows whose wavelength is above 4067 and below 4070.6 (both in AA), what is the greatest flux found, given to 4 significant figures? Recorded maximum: 15.09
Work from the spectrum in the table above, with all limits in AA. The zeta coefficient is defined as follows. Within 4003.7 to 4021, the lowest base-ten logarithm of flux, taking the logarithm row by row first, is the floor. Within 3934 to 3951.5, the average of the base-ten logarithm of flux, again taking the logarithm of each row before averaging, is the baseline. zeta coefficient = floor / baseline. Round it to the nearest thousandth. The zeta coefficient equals 0.989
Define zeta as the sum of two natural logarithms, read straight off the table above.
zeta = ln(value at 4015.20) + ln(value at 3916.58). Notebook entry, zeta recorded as 5.23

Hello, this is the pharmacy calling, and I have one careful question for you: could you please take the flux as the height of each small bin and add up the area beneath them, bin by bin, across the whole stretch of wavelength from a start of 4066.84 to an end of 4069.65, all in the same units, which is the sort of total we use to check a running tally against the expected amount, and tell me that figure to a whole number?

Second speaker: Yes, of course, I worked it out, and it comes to 40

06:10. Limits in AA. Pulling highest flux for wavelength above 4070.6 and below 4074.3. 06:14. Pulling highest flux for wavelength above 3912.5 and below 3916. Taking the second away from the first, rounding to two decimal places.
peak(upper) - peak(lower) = 1.00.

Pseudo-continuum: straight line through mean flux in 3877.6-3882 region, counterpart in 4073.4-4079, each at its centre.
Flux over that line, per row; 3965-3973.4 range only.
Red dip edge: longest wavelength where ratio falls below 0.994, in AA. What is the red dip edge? 3971.98 AA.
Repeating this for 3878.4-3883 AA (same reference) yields 3882.46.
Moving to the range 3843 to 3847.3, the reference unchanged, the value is 3846.87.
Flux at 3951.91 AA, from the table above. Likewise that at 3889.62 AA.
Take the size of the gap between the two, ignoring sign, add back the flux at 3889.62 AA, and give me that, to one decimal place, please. 14.6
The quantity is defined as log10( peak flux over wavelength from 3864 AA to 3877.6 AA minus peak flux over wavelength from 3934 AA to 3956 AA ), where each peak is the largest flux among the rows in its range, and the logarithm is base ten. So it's 0.72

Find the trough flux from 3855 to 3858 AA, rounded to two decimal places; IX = 13.43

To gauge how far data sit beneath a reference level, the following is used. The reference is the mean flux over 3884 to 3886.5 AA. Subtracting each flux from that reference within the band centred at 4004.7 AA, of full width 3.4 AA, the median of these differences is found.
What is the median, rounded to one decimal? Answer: 0.0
